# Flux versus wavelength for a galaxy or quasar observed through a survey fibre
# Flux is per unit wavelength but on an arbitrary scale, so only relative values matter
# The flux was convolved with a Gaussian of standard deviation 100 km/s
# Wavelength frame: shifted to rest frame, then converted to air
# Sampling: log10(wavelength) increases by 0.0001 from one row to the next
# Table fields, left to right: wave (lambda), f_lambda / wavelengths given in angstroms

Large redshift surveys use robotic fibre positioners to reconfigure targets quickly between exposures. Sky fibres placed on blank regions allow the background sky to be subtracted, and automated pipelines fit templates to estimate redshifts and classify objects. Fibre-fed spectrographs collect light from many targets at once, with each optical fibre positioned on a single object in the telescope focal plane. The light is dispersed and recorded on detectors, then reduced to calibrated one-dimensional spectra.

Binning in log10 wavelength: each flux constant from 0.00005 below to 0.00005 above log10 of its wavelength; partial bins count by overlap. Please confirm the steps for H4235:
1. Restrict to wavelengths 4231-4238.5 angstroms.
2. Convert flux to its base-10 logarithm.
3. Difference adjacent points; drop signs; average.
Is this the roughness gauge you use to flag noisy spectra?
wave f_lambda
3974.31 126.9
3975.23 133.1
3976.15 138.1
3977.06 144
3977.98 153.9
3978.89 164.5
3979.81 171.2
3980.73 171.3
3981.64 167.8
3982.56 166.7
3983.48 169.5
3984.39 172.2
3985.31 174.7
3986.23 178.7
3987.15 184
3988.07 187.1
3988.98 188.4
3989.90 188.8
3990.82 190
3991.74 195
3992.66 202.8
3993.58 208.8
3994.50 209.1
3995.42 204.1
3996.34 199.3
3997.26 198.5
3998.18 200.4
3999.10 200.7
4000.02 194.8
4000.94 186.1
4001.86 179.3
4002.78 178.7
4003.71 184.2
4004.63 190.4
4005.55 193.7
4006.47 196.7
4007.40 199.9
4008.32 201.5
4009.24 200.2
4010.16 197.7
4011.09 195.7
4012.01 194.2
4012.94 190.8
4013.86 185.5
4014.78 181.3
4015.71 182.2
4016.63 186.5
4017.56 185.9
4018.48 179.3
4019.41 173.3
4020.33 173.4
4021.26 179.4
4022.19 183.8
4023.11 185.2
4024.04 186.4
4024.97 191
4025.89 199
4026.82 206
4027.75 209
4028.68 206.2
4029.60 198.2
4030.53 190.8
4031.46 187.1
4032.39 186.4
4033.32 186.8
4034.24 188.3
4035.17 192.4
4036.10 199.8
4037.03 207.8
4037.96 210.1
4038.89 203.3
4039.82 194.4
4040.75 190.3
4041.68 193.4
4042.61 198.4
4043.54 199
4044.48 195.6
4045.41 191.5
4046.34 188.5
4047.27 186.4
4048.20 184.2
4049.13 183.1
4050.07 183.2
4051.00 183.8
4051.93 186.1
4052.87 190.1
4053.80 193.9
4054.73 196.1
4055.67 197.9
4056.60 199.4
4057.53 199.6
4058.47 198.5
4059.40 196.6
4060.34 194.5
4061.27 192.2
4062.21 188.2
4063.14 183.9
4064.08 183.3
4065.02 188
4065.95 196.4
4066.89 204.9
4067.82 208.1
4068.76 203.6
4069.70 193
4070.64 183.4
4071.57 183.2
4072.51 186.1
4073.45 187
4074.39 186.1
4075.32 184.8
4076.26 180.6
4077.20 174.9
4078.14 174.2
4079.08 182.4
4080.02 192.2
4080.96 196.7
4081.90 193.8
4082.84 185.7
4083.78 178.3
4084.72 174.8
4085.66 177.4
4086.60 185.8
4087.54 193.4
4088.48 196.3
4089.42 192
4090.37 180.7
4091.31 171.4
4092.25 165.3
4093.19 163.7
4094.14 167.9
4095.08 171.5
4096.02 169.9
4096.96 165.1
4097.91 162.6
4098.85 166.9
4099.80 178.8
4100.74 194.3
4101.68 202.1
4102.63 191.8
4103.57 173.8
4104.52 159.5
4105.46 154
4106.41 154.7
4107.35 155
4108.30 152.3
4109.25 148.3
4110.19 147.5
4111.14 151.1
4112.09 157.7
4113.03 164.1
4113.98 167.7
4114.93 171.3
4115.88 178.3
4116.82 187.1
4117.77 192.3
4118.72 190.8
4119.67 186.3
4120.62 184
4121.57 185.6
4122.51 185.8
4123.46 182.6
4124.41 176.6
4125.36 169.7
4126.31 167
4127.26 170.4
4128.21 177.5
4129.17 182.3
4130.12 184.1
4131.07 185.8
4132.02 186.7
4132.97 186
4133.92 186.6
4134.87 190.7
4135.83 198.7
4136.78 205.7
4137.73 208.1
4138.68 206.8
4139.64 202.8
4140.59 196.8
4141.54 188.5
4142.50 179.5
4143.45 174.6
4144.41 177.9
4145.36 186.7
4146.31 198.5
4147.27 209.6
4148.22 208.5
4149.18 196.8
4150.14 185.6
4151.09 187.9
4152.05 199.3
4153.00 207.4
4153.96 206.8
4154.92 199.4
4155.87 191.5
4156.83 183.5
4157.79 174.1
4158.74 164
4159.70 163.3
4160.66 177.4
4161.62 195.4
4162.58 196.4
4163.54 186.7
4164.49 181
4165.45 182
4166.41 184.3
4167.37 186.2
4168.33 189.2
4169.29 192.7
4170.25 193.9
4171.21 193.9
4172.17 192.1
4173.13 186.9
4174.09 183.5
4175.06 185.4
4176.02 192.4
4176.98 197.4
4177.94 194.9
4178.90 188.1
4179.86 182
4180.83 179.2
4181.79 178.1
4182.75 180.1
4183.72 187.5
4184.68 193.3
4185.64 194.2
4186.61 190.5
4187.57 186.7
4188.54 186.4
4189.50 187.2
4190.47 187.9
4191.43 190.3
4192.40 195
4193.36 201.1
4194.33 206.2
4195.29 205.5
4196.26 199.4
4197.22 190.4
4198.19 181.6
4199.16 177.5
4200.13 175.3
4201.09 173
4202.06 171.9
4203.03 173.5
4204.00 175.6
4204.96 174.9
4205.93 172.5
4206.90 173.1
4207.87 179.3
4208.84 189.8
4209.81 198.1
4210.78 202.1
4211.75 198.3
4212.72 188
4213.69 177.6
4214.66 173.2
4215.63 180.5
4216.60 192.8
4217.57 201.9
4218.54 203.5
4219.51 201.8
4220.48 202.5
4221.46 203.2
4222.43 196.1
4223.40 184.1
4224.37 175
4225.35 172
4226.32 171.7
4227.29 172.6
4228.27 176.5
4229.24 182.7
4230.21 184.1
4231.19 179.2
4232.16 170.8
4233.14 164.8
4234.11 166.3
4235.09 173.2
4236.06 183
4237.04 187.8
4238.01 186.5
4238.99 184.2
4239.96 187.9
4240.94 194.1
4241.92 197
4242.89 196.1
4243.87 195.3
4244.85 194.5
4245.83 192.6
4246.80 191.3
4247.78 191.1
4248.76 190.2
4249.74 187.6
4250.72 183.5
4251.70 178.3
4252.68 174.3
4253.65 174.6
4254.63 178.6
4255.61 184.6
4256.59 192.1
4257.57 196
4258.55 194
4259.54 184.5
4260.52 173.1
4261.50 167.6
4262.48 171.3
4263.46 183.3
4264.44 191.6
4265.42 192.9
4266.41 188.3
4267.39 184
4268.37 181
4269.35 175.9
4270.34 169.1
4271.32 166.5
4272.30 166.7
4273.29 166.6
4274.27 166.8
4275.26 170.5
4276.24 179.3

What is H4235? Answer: 0.0137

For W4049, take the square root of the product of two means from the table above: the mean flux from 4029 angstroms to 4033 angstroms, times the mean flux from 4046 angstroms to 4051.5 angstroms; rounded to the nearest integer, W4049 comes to 188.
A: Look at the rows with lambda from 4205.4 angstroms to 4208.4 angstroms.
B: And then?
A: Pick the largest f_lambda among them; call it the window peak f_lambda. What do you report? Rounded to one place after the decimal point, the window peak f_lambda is 179.3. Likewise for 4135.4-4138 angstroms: 208.1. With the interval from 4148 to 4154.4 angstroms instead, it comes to 208.5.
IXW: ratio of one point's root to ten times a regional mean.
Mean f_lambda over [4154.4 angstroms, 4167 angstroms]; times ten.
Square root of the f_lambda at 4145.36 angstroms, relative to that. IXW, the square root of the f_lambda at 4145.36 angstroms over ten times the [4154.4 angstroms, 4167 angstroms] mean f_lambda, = 0.0075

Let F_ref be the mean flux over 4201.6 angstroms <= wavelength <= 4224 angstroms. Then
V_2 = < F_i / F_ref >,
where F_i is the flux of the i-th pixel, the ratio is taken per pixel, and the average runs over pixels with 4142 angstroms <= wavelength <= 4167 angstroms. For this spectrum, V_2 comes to 1.00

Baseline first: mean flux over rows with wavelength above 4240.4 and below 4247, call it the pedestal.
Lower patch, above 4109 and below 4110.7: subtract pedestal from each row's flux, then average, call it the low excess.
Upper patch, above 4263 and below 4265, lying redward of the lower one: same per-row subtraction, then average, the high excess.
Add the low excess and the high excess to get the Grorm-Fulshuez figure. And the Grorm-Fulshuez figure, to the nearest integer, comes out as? -53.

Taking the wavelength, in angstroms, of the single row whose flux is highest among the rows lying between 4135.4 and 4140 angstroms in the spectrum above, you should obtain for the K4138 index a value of 4137.73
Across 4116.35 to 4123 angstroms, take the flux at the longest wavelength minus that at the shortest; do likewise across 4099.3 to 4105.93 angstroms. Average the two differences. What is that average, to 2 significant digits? -13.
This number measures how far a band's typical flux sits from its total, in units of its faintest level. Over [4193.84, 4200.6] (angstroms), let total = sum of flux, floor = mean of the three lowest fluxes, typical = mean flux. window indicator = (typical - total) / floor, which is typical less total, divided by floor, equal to -6.4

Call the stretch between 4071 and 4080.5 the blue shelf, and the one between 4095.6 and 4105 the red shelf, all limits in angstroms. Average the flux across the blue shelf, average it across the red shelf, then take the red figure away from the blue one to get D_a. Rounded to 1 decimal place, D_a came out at 6.7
